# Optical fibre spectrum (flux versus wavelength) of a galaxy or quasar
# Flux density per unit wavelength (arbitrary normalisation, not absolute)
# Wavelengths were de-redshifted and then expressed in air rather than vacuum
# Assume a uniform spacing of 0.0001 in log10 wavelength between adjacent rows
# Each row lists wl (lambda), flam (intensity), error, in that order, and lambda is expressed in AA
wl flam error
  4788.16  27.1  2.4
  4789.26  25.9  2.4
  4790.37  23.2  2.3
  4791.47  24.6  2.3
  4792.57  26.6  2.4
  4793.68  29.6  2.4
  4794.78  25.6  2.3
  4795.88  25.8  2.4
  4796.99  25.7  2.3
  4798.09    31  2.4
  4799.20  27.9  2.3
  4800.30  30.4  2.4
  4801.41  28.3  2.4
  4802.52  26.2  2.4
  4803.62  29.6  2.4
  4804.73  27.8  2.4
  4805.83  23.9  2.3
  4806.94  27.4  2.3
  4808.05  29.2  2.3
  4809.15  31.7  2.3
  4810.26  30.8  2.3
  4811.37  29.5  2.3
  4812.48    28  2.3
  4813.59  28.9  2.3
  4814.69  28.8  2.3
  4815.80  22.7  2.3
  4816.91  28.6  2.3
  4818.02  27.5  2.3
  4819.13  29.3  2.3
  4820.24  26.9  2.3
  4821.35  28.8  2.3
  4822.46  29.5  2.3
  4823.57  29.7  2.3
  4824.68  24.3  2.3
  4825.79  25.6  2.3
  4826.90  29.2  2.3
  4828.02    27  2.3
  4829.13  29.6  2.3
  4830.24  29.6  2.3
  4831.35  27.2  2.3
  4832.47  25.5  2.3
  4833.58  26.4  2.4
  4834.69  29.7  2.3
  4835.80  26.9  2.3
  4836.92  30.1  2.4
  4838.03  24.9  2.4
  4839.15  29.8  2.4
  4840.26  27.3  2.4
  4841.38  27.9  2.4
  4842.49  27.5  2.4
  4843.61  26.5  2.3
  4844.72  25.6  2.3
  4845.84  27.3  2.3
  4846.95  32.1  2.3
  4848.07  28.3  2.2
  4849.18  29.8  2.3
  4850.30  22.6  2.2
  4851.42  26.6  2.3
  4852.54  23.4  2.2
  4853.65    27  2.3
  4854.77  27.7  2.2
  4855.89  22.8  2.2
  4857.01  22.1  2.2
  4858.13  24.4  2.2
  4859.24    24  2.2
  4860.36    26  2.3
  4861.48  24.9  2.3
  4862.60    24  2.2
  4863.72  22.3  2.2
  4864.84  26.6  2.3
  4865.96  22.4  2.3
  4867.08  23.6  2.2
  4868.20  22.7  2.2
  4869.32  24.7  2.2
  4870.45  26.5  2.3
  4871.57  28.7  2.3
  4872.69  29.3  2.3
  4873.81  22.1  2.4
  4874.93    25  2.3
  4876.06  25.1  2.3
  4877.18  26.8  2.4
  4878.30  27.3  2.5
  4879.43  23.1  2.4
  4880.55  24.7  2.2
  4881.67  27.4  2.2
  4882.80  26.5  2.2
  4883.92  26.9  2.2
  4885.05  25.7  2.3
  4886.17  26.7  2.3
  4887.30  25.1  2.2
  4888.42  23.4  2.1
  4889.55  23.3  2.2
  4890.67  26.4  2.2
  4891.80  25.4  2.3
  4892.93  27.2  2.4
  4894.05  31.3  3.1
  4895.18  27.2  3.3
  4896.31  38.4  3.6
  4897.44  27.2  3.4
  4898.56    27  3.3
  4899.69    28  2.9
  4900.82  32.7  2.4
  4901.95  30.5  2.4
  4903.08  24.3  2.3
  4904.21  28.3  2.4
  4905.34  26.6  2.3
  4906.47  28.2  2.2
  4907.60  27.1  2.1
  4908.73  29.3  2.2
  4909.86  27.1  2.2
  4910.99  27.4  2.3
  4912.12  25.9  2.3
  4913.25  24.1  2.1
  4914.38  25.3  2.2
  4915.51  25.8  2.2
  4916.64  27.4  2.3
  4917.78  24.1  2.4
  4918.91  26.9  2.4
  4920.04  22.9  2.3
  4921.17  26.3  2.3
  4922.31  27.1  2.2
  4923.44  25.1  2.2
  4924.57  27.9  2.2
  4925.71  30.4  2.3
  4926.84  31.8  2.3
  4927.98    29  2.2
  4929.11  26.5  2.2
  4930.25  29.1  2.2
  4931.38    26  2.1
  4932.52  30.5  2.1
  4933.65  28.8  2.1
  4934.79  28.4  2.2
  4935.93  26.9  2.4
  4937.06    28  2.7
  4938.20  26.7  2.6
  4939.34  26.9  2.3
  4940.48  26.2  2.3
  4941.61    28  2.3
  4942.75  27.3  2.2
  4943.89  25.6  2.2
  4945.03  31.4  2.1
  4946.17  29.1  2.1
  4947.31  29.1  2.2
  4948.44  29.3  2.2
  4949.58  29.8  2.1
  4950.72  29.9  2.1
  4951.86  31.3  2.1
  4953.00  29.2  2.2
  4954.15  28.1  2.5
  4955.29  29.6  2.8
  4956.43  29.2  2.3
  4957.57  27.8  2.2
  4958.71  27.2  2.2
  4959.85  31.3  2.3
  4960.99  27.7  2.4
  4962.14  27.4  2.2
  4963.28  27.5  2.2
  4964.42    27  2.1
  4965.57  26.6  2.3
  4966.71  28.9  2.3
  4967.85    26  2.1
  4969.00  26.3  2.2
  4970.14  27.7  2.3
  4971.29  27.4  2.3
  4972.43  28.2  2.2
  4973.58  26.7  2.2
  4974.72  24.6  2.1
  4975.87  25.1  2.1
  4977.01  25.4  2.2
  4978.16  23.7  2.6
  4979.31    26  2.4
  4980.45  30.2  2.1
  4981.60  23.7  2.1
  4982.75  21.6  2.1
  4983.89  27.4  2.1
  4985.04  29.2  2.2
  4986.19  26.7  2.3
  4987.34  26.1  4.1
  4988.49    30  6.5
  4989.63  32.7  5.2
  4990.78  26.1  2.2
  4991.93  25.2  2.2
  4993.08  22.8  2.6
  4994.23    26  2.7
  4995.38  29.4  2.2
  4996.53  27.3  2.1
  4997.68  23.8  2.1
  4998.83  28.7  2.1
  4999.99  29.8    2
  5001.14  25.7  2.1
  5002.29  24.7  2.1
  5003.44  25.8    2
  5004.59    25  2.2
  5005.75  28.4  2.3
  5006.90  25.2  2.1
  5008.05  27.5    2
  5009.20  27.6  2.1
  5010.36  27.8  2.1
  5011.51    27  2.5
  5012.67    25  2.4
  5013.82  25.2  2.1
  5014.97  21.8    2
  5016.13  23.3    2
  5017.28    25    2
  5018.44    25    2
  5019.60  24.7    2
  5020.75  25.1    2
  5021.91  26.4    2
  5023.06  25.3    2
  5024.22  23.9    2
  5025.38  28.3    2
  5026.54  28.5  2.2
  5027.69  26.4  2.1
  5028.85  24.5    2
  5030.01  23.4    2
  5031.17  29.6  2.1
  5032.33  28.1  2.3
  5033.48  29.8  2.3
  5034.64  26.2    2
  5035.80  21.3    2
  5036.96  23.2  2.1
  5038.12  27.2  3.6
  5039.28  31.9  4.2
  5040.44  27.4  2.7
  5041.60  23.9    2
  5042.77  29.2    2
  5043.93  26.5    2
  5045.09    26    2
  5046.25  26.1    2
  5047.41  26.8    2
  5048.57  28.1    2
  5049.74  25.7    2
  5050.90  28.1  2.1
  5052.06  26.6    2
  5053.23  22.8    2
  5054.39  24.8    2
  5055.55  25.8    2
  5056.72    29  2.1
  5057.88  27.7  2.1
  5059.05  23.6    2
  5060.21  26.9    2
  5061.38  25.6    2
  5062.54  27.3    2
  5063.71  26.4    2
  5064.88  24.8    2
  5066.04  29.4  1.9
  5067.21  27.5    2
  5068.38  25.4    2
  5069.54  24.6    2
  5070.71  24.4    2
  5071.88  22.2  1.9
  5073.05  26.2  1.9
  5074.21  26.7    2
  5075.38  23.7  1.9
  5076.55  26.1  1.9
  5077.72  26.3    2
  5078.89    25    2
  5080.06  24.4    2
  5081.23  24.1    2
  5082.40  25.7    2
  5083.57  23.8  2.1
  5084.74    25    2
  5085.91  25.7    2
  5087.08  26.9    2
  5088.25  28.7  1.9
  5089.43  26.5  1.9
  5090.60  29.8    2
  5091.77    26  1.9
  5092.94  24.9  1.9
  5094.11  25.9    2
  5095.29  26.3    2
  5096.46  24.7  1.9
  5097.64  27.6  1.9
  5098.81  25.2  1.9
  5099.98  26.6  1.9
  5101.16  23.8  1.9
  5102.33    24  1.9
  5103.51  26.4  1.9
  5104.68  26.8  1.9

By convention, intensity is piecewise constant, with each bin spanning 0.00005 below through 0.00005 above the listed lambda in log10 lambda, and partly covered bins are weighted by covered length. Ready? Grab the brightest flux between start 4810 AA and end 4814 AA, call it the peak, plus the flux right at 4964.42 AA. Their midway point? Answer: 28.9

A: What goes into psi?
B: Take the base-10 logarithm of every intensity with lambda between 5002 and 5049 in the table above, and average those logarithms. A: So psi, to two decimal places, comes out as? 1.42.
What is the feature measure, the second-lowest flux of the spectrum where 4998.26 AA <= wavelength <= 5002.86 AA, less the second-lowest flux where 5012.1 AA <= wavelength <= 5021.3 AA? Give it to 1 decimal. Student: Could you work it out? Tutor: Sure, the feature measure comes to 2.4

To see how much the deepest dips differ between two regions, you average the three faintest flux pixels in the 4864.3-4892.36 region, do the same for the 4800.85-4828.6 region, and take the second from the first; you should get -1.2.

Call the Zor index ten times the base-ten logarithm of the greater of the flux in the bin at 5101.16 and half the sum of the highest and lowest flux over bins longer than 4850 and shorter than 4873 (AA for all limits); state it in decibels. 14.1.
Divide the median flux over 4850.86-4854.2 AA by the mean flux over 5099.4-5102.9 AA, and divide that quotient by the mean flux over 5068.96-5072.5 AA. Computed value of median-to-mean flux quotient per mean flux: 0.045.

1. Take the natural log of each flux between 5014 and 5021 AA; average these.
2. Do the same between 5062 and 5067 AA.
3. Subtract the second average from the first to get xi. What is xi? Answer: -0.11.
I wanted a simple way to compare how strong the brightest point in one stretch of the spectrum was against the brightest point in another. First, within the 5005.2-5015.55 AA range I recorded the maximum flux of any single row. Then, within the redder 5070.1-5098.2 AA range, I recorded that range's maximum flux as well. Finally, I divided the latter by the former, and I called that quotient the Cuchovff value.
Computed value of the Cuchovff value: 1.05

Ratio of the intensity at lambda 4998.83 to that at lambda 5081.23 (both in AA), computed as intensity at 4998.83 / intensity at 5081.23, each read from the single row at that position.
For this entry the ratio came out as 1.19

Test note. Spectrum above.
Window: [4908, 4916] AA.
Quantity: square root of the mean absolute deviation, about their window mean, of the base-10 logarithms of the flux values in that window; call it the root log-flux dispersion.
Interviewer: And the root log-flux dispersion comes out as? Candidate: 0.146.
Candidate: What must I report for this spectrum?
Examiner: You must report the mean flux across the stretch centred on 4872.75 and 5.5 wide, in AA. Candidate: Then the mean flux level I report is 26.3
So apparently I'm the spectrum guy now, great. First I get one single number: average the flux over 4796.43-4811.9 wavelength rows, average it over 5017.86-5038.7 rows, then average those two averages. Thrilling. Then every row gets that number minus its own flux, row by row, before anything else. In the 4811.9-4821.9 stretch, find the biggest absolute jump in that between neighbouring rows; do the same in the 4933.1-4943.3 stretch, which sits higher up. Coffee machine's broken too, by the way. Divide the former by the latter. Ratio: 3.4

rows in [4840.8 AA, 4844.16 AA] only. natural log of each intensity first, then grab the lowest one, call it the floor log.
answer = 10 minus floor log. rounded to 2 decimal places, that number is 6.72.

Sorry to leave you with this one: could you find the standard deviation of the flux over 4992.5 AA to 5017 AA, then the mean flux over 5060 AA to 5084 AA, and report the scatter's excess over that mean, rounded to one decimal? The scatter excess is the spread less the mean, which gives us -23.4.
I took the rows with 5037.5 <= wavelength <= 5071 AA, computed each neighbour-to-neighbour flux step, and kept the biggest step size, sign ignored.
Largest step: 5.3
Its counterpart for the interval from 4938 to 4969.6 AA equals 5.8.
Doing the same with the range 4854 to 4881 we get 7.2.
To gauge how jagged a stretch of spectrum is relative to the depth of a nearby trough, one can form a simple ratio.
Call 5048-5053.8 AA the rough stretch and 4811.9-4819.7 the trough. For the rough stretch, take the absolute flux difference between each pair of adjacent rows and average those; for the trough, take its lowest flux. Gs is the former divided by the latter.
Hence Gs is 0.11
